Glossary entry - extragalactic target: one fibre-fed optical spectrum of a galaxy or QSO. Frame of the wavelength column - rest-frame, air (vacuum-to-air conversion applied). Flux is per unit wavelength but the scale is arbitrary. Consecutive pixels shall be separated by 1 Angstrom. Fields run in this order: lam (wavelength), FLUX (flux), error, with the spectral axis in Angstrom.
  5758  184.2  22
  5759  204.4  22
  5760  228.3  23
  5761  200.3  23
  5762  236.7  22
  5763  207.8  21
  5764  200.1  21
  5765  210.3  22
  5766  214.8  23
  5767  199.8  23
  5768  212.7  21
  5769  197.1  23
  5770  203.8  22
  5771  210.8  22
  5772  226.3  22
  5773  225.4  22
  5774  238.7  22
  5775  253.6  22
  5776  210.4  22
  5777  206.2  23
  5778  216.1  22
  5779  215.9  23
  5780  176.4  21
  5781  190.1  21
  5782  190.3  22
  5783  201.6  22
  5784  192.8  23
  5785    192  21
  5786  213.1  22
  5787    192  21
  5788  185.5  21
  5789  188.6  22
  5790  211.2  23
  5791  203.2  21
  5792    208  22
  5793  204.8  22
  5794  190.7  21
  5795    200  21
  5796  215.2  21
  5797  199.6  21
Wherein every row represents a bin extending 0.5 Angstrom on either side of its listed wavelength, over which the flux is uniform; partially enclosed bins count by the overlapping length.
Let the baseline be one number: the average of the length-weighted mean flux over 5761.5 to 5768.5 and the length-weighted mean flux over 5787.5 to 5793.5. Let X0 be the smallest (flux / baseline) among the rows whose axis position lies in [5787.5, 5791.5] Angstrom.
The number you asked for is 0.90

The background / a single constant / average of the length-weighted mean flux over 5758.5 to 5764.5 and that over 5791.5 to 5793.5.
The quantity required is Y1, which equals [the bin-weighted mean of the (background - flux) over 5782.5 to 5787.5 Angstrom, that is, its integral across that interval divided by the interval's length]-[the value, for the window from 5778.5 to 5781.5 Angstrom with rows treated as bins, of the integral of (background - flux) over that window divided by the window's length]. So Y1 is -4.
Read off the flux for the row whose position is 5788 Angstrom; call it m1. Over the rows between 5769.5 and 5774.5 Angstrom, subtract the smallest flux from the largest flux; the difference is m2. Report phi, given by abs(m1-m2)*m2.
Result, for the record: 5256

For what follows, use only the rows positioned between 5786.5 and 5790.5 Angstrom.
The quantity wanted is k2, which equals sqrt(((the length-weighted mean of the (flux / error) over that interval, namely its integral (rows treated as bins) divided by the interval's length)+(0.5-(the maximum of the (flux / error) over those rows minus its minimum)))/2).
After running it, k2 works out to 2.10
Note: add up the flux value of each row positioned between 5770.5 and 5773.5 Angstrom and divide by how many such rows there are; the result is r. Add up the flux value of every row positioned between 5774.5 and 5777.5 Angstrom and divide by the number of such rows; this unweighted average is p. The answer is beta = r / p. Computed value 0.99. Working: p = 223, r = 221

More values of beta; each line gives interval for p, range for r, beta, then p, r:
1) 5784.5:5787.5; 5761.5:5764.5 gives 1.08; 199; 215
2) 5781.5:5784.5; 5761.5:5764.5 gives 1.10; 195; 215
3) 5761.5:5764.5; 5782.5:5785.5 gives 0.91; 215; 195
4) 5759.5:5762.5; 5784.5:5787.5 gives 0.90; 222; 199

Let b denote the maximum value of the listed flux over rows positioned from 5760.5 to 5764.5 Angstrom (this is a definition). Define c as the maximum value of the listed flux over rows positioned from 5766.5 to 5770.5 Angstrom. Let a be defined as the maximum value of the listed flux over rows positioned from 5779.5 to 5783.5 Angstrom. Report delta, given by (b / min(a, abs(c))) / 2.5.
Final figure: 0.47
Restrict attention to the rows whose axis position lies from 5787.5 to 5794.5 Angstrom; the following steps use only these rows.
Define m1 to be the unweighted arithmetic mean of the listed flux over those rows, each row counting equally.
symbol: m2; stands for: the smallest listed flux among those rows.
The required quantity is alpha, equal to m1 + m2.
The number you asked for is 384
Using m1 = 199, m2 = 185.5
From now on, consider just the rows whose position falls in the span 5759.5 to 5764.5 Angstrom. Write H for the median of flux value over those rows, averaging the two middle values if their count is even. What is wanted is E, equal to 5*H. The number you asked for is 1039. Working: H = 208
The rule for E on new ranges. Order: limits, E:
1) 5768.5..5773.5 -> 1054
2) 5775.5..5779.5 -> 1066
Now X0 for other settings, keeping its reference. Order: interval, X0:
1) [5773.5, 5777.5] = 1.00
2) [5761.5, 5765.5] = 0.97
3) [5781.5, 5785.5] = 0.92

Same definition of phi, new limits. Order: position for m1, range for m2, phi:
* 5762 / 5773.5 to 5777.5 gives 8973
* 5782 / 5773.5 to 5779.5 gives 6773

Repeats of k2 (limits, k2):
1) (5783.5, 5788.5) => 2.03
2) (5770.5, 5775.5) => 2.13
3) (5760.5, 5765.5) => 2.02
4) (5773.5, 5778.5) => 2.01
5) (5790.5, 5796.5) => 2.11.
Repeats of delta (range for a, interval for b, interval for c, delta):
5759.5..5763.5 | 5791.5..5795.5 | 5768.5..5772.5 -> 0.37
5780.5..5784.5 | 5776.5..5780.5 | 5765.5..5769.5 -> 0.43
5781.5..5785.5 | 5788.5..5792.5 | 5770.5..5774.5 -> 0.42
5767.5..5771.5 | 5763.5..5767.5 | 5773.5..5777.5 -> 0.40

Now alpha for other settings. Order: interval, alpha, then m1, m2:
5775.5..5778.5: 417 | 211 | 206.2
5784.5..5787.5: 391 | 199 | 192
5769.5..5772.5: 417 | 214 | 203.8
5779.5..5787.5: 370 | 194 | 176.4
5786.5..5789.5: 374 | 189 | 185.5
